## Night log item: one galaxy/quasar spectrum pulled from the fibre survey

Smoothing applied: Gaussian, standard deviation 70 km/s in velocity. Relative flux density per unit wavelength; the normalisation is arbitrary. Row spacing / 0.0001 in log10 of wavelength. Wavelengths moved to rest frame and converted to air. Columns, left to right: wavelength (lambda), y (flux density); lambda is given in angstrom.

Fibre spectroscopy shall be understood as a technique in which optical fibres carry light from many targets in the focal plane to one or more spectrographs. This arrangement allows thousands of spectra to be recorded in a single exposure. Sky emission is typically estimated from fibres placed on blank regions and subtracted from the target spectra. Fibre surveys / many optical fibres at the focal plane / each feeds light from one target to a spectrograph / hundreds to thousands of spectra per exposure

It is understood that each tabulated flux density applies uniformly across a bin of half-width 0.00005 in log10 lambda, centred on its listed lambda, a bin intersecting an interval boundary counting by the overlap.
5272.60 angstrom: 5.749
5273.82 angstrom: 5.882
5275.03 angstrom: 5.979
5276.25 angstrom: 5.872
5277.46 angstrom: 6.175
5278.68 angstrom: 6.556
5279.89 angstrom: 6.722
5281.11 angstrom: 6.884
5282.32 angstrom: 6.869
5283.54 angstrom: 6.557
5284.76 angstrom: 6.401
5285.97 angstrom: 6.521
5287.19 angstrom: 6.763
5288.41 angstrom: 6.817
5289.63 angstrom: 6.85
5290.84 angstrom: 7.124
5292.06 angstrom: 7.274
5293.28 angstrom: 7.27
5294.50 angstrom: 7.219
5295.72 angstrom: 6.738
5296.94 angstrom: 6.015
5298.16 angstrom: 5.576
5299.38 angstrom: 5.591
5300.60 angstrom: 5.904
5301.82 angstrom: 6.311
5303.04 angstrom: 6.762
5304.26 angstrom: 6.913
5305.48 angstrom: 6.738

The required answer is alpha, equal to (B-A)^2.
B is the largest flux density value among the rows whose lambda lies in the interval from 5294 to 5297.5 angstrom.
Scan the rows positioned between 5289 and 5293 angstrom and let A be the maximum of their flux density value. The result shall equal 0.00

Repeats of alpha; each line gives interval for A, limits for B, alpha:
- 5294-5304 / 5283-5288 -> 0.21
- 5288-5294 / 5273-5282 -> 0.15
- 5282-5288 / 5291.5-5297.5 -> 0.16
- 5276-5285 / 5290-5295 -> 0.15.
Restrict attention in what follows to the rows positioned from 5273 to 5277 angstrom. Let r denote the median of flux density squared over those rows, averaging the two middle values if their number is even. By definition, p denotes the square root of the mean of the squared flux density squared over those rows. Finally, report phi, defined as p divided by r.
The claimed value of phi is 1.01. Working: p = 35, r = 35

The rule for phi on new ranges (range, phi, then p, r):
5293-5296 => 0.96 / 50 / 52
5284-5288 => 1.01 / 43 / 43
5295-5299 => 1.05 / 38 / 36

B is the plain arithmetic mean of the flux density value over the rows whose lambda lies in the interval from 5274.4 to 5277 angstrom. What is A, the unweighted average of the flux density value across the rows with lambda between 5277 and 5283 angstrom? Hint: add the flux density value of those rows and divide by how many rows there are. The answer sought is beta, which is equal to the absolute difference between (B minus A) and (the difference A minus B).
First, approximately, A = 6.64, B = 5.9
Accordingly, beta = 1.4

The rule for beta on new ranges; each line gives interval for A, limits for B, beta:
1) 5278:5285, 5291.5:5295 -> 1.2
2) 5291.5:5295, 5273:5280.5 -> 2.1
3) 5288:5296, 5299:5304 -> 1.8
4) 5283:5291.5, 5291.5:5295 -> 1.1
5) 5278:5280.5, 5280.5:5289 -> 0.1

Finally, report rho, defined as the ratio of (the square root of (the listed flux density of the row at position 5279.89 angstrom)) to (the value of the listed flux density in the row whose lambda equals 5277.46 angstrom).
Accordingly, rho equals 0.420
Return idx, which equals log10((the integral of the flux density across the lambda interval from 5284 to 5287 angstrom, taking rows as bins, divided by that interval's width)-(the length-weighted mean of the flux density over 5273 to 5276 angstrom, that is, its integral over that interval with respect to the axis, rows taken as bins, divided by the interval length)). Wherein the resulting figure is -0.2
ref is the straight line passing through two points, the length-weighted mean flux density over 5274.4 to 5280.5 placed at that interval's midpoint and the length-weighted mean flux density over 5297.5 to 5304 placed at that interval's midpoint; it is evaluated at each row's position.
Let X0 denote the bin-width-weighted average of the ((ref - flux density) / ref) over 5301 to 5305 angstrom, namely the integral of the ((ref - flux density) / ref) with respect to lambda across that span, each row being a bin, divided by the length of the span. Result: -0.09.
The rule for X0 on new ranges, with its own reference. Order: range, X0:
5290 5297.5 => -0.13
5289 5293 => -0.15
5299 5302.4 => 0.02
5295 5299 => 0.00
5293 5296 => -0.16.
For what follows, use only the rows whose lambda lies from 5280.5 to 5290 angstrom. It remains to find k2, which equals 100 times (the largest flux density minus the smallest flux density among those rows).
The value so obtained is 48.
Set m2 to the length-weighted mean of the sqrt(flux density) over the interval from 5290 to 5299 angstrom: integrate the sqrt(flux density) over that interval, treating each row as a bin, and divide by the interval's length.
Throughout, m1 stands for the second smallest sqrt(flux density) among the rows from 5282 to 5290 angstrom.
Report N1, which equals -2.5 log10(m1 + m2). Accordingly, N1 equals -1.78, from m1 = 2.55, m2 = 2.59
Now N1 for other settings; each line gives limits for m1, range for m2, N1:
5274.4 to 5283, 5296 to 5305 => -1.73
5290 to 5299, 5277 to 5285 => -1.75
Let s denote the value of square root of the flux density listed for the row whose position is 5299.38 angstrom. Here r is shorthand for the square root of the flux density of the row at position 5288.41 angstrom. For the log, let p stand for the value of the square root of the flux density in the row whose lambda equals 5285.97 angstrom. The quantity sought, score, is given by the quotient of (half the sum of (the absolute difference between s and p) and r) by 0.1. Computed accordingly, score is 14.0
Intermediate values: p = 2.55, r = 2.61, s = 2.36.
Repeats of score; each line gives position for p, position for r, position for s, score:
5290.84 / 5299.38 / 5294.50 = 11.9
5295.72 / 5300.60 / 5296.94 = 12.9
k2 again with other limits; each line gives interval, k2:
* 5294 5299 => 164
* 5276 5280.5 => 85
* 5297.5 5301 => 33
